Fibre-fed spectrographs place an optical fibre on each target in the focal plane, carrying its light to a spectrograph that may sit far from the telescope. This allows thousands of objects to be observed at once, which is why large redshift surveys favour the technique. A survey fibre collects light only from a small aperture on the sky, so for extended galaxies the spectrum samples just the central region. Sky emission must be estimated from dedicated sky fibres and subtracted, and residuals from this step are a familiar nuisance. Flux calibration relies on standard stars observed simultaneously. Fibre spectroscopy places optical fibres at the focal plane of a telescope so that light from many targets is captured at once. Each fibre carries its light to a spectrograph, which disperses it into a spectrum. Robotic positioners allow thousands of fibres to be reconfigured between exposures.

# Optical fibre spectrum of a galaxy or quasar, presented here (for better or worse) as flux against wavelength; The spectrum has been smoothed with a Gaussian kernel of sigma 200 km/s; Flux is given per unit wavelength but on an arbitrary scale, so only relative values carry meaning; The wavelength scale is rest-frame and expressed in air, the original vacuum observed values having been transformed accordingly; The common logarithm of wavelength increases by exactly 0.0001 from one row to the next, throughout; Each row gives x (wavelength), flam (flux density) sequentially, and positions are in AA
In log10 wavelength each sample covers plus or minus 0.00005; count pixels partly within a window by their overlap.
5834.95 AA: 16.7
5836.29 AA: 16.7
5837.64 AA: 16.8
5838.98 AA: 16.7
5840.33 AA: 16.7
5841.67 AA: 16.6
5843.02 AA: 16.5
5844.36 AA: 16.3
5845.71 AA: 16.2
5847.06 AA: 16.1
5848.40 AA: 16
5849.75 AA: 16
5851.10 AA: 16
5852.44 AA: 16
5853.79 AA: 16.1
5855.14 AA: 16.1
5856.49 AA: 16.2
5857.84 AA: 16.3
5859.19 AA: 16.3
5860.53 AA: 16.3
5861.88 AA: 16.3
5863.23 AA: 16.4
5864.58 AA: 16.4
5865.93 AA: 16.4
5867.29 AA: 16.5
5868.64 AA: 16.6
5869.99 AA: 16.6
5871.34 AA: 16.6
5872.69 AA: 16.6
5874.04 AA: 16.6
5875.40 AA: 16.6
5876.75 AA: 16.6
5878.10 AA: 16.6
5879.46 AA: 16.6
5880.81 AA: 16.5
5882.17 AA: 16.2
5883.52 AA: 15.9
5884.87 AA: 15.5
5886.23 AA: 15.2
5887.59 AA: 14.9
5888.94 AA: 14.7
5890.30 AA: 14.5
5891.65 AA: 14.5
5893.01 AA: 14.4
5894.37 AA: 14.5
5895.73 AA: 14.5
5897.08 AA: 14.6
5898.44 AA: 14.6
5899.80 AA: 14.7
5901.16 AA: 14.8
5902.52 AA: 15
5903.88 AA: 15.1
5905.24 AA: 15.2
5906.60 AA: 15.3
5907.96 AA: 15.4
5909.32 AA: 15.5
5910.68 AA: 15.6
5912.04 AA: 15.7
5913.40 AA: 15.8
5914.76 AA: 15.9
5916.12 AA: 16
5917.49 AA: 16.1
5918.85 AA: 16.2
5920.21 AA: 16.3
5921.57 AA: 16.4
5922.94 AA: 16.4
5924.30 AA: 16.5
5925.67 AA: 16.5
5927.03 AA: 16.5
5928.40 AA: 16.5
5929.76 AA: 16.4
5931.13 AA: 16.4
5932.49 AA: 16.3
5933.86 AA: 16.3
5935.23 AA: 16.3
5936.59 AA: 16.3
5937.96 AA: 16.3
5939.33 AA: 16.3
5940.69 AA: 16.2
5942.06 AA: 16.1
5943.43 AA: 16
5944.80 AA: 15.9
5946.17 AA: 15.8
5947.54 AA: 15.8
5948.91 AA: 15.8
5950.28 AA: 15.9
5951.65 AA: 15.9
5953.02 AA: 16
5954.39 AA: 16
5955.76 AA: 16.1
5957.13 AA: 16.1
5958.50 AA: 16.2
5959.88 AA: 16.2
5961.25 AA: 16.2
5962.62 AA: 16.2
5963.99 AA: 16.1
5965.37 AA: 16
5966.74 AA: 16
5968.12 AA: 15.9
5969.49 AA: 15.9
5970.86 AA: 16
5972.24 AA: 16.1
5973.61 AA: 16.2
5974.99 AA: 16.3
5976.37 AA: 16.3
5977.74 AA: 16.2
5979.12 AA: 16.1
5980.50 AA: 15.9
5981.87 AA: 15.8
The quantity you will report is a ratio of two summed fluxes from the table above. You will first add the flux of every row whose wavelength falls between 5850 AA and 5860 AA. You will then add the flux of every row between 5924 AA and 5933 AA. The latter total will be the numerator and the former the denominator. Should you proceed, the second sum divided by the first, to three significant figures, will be 1.02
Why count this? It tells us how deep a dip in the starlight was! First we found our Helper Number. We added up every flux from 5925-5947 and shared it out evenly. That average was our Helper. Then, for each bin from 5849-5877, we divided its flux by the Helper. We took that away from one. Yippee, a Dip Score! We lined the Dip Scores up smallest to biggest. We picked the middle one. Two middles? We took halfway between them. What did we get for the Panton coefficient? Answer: -0.01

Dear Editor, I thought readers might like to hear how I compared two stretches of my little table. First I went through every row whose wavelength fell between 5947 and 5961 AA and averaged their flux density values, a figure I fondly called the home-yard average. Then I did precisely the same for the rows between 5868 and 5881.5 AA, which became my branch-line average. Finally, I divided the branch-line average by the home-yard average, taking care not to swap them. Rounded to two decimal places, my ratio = 1.04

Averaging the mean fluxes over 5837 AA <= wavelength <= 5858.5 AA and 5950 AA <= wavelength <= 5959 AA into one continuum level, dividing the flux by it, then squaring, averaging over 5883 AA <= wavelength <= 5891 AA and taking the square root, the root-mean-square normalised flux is 0.94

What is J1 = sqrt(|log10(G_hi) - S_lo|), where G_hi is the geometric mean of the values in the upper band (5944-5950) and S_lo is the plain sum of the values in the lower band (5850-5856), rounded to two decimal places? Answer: 7.94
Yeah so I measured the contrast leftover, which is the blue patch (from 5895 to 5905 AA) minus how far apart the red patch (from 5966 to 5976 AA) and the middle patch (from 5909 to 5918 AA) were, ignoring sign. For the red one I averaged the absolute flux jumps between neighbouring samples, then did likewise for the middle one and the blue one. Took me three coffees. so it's 0.083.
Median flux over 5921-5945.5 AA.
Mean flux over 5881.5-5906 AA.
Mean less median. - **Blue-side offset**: -1.4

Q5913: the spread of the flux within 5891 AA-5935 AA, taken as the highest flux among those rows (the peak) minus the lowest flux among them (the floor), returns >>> 2.1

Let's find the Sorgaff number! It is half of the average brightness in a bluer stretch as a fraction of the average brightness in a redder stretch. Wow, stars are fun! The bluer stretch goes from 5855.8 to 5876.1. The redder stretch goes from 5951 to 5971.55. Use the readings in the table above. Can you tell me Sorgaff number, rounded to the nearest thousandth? 0.512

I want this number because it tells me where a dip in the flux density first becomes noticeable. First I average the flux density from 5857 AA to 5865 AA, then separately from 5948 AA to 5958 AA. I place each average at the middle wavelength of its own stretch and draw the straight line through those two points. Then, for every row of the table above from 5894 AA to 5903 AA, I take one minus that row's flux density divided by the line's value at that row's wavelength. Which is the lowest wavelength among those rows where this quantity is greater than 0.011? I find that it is 5894.37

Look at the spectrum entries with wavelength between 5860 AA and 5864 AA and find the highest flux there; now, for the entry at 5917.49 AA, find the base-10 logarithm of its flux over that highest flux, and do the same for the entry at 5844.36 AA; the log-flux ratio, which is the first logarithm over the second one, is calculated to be 3.0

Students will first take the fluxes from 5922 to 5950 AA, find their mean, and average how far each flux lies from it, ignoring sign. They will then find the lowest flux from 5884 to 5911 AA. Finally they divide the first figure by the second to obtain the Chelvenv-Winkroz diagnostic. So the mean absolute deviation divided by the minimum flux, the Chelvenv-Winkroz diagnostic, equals 0.0140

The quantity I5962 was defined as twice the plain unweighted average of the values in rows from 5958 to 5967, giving 32.3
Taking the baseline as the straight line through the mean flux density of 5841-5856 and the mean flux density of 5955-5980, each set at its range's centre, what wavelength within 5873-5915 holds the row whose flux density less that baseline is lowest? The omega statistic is 5893.01 AA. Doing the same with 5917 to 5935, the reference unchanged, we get 5917.49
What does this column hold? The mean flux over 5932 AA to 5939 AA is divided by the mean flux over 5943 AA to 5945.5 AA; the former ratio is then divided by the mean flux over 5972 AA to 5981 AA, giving 0.0633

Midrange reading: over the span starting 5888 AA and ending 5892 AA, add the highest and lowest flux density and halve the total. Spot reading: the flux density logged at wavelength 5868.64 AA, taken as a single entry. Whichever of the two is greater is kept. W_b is 16.6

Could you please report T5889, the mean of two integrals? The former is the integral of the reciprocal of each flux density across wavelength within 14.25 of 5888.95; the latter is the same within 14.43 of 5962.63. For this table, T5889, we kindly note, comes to 1.83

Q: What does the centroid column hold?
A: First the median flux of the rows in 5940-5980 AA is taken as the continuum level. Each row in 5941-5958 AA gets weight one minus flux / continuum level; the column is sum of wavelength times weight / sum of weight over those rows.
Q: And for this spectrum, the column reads 5948.5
